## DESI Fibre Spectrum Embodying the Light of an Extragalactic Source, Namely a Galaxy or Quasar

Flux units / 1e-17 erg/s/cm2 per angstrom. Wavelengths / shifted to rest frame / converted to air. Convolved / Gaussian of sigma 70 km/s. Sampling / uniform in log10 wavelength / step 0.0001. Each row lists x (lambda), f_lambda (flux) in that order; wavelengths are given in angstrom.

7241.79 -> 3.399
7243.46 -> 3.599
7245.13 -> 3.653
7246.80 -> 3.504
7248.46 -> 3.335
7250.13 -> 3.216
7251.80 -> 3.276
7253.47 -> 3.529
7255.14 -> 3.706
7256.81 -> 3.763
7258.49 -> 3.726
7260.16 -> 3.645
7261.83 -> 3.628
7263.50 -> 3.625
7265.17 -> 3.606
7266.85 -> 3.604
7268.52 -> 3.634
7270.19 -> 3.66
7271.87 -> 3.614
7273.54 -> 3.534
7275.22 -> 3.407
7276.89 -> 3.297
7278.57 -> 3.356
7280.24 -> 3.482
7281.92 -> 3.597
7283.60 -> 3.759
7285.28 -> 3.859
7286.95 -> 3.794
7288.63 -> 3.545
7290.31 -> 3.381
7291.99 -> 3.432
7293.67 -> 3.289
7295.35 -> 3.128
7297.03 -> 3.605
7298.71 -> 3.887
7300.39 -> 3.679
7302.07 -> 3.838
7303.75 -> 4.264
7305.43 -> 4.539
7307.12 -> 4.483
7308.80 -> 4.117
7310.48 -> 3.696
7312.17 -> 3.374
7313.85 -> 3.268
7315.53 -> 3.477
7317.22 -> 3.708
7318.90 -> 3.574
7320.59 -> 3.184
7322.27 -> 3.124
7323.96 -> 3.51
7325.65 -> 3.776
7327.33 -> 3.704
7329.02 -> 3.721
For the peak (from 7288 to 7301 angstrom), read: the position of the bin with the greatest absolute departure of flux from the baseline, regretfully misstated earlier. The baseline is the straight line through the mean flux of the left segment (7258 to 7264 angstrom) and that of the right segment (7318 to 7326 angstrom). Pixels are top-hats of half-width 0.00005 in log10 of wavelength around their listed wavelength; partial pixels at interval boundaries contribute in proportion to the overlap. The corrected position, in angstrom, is 7295.35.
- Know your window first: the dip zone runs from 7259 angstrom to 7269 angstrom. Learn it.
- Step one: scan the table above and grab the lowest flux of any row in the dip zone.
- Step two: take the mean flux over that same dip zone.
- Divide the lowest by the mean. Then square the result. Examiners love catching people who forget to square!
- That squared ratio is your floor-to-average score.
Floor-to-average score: 0.99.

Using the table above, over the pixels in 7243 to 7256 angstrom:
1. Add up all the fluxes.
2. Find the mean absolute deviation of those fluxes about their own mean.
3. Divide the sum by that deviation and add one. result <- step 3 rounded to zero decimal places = 185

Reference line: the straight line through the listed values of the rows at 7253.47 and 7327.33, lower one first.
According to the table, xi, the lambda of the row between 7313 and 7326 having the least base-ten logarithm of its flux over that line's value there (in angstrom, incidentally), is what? 7322.27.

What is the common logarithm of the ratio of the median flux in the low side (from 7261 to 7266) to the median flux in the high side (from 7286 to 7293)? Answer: 0.017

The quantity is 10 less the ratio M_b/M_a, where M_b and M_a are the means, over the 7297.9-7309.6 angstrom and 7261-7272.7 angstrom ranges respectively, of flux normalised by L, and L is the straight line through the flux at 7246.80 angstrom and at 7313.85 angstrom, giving 8.82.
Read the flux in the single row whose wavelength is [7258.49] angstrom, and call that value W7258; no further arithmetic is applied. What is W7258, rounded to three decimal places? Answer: 3.726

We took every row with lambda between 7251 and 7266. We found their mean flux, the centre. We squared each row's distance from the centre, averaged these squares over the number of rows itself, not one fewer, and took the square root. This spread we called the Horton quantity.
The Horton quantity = 0.14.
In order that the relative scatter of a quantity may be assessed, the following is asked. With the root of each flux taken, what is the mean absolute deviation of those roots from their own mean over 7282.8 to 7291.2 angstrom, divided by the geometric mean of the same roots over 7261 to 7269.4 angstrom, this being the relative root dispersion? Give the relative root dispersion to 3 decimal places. 0.023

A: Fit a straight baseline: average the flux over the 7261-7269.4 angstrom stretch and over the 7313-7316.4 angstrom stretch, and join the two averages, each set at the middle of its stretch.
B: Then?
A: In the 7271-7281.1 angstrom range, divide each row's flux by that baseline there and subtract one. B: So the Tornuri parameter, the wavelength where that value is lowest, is 7276.89 angstrom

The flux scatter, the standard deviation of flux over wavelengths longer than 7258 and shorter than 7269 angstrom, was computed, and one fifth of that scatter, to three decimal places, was 0.008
